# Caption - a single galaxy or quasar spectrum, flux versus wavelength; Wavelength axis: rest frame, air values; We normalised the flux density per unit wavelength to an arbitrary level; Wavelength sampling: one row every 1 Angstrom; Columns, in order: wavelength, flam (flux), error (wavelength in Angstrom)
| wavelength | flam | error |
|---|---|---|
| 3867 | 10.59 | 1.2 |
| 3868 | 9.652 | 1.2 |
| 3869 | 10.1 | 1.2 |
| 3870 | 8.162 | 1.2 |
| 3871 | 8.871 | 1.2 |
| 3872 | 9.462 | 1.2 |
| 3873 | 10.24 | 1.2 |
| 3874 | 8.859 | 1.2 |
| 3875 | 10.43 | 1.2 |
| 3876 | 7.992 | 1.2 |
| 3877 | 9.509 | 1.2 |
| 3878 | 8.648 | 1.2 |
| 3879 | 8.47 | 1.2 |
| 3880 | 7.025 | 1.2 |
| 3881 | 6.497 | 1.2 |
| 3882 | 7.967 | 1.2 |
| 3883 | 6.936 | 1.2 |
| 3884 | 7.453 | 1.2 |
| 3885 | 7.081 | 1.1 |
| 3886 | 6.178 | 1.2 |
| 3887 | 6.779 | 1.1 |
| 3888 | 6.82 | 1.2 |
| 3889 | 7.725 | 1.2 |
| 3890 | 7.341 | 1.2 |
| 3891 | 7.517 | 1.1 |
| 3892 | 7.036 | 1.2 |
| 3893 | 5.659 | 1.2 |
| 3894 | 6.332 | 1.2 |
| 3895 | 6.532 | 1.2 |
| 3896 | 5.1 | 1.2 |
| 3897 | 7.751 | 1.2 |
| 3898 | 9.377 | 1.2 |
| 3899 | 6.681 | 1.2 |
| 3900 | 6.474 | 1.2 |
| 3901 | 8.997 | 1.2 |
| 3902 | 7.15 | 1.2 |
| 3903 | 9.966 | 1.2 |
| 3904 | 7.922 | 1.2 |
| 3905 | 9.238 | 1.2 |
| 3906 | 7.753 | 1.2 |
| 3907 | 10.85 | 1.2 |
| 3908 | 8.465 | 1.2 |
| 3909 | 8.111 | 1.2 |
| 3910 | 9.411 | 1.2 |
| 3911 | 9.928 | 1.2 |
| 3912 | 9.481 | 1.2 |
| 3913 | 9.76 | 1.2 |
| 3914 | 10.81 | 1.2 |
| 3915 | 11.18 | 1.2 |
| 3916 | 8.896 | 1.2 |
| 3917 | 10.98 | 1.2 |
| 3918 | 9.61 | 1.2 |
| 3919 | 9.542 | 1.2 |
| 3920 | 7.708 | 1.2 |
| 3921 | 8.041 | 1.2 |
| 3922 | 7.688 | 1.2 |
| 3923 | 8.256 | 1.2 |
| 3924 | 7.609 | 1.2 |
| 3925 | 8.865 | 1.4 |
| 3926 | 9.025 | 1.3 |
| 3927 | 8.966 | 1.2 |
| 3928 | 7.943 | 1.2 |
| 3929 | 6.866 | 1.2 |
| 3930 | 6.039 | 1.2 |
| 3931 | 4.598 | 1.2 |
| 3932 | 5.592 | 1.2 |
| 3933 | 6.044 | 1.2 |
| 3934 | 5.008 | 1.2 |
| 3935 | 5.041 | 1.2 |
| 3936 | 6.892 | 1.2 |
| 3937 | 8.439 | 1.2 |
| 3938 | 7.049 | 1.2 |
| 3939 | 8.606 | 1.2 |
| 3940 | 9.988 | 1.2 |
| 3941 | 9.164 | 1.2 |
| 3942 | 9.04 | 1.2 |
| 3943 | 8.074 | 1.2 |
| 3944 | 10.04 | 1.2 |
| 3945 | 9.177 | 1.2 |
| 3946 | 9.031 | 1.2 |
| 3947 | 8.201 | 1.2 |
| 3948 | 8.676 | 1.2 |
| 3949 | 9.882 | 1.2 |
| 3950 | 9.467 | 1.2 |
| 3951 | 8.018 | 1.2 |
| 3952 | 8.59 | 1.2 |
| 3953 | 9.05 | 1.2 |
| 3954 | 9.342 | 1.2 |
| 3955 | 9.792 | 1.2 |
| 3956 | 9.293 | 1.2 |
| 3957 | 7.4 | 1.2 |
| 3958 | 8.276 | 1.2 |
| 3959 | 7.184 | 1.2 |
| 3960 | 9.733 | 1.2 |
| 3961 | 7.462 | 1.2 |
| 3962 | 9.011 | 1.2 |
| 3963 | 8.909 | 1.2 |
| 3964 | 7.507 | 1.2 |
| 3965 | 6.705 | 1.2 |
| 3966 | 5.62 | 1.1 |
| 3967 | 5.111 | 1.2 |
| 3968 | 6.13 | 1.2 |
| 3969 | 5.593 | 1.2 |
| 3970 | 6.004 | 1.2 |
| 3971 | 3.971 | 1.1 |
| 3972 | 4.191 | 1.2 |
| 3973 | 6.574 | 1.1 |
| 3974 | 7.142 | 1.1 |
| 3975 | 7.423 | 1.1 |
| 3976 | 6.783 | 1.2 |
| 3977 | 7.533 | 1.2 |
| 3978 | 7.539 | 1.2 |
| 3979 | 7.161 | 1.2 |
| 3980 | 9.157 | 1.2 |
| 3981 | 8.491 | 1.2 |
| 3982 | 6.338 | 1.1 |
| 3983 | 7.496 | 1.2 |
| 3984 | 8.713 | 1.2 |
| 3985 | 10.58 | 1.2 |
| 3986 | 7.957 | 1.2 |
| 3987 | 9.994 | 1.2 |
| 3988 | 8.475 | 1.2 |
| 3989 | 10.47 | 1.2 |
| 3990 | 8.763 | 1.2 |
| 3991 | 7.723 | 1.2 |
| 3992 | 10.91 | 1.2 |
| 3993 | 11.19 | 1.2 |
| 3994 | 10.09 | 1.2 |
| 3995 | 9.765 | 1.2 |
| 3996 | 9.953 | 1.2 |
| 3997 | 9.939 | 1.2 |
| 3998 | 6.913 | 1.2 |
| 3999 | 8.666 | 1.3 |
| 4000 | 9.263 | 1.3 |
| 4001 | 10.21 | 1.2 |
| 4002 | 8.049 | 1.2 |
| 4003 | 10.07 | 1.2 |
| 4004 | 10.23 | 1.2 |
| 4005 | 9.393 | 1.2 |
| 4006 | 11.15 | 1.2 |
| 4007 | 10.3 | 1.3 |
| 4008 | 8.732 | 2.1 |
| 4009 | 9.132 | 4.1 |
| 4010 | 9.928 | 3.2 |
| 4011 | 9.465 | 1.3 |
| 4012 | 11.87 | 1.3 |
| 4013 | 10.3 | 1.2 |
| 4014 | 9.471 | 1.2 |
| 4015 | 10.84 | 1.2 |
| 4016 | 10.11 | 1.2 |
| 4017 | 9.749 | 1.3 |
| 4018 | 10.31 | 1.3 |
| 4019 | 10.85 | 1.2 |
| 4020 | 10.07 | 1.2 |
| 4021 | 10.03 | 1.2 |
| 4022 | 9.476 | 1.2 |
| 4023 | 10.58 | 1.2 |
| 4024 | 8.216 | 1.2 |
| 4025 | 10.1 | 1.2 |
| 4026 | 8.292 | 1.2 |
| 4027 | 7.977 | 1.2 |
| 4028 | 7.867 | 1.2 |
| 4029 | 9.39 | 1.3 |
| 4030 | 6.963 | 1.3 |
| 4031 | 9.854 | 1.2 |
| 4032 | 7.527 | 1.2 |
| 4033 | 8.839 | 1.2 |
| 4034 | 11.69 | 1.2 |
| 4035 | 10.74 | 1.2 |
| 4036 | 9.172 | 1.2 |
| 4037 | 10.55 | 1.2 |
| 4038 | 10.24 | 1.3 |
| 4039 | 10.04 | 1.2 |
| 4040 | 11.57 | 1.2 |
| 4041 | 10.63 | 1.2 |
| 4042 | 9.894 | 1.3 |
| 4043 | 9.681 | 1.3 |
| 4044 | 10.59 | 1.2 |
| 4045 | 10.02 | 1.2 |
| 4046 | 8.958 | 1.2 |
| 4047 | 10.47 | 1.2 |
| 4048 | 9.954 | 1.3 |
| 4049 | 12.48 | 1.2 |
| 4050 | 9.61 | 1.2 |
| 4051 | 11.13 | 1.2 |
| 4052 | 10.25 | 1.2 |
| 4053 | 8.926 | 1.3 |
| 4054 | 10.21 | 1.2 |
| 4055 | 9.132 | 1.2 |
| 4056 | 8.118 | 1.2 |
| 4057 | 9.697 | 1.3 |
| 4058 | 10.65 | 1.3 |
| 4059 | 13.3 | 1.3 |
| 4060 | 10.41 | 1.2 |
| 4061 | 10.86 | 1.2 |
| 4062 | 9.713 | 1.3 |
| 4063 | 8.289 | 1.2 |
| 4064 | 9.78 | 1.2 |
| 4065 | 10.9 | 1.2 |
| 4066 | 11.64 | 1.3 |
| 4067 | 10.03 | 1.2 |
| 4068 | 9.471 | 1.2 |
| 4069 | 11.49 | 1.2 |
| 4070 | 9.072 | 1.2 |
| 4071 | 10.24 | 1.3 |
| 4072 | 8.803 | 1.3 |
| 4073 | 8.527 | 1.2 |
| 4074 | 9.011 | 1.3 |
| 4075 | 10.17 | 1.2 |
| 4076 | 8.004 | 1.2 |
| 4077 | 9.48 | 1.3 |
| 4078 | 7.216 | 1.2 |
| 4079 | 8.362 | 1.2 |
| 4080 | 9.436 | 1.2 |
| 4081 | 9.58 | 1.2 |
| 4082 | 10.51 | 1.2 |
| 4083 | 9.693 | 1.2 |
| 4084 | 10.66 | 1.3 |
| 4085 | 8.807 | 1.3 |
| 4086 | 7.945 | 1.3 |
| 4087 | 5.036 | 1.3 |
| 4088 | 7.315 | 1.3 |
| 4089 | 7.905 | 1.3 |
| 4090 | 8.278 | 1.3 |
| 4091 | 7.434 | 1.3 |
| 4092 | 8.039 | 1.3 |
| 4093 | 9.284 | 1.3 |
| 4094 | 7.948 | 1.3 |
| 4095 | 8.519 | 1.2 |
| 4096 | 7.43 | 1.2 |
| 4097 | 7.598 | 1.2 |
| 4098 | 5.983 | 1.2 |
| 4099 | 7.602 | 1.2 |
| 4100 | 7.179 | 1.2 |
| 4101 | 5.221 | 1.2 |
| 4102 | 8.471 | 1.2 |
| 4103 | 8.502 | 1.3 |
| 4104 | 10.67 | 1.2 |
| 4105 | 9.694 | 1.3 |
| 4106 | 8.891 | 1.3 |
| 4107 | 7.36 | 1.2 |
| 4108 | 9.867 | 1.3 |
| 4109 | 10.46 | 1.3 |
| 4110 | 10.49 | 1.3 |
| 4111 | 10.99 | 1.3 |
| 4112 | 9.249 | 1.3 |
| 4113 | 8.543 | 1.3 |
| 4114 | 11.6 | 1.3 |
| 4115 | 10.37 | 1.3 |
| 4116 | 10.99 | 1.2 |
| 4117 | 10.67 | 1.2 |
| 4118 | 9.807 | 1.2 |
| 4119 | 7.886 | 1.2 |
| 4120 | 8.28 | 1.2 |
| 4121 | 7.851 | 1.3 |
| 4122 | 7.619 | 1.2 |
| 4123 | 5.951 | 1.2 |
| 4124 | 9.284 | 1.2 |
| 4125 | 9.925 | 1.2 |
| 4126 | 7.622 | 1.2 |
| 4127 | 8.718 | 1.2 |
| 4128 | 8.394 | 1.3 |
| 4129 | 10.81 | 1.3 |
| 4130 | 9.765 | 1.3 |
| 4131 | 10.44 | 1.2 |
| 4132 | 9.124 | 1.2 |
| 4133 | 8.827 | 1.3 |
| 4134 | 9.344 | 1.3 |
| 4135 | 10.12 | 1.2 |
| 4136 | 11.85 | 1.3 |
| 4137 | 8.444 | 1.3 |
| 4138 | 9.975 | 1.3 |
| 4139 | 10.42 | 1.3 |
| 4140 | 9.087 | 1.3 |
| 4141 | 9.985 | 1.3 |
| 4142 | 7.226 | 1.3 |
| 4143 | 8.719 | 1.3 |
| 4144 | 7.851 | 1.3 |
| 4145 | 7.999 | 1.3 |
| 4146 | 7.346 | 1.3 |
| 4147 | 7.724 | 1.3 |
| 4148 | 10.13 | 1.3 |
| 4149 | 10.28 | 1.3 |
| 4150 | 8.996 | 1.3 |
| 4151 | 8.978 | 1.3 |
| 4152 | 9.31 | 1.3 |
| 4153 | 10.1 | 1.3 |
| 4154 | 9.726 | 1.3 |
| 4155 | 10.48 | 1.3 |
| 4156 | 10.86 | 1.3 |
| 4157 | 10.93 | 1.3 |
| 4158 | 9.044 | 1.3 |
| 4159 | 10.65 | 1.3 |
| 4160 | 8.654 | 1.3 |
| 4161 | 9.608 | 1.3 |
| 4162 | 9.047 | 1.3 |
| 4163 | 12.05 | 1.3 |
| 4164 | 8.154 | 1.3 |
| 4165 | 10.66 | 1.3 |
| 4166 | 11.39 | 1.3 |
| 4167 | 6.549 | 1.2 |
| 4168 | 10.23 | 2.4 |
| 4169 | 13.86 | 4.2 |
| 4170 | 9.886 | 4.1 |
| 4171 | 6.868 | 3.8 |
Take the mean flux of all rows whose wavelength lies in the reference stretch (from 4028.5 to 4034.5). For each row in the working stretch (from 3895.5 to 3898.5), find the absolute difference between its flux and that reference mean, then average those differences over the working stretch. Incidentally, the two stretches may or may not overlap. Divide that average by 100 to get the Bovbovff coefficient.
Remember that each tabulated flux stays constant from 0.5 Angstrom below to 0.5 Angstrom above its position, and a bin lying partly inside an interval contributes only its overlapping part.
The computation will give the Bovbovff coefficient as 0.019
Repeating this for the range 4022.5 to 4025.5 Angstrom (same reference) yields 0.011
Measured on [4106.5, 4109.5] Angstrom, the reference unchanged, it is 0.013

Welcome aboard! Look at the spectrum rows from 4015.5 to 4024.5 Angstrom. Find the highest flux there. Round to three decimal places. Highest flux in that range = 10.850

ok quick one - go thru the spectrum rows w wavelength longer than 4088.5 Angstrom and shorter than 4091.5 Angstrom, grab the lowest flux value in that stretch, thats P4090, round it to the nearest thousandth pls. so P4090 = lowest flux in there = 7.434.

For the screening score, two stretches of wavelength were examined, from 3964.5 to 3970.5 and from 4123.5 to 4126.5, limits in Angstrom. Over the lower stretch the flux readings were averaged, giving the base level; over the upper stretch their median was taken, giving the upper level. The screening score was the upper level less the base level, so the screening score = 3.4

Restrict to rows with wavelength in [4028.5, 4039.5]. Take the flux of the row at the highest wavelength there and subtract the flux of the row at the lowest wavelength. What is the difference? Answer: 1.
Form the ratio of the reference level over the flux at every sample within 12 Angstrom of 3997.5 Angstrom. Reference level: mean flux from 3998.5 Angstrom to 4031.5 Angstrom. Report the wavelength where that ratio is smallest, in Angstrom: 3993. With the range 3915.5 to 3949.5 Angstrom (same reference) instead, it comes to 3917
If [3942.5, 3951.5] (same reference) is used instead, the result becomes 3944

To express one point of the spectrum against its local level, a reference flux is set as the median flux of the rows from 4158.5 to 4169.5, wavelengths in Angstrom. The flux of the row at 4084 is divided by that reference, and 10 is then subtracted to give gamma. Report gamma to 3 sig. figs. -8.96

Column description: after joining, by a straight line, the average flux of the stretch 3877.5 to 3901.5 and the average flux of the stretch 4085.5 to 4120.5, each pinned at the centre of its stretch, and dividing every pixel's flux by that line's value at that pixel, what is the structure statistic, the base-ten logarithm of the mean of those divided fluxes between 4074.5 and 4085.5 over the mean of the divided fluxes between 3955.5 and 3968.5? 0.045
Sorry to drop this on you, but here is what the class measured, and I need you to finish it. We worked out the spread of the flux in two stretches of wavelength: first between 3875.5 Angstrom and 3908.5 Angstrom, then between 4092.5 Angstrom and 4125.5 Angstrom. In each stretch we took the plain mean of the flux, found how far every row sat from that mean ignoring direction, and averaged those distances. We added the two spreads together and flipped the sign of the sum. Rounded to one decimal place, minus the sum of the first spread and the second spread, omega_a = -2.3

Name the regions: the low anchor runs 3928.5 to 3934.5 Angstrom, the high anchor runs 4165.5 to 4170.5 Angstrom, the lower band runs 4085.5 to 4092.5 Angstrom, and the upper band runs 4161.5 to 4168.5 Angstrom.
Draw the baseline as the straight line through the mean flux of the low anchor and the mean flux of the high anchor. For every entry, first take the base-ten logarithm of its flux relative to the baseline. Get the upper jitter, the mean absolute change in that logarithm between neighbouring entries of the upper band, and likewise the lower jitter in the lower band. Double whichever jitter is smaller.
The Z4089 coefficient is 0.16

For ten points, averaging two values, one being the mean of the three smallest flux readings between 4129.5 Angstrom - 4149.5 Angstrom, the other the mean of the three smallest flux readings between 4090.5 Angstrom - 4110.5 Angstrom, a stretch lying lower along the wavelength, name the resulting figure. 6.78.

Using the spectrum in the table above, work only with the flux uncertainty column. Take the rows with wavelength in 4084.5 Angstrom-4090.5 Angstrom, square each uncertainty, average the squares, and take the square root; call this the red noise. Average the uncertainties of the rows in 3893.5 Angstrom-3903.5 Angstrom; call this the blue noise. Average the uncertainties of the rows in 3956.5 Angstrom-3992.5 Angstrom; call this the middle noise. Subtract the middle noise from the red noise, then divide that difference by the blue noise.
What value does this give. 0.10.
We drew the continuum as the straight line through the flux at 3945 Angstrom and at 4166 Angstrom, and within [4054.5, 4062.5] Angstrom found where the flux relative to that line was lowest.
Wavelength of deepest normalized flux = 4056 Angstrom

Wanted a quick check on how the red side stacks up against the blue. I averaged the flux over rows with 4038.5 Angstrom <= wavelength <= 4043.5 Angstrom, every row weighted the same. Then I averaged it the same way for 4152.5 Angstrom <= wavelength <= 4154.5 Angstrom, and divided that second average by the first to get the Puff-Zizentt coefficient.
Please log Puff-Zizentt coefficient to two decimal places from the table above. 0.96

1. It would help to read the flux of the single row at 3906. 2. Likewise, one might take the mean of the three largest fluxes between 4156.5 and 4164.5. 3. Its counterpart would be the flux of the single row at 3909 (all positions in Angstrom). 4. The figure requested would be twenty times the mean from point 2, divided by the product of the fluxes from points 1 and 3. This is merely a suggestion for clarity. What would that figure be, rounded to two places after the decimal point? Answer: 3.57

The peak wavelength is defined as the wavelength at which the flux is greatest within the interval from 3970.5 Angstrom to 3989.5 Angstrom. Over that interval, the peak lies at 3985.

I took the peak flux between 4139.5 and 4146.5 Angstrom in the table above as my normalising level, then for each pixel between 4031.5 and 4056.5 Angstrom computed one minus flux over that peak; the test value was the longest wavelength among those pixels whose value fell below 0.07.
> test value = 4054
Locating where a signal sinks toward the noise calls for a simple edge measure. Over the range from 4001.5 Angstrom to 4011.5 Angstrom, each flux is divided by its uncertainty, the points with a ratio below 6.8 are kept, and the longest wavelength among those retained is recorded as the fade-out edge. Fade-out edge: 4010 Angstrom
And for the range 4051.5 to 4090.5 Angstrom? 4090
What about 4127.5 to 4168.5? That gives 4168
